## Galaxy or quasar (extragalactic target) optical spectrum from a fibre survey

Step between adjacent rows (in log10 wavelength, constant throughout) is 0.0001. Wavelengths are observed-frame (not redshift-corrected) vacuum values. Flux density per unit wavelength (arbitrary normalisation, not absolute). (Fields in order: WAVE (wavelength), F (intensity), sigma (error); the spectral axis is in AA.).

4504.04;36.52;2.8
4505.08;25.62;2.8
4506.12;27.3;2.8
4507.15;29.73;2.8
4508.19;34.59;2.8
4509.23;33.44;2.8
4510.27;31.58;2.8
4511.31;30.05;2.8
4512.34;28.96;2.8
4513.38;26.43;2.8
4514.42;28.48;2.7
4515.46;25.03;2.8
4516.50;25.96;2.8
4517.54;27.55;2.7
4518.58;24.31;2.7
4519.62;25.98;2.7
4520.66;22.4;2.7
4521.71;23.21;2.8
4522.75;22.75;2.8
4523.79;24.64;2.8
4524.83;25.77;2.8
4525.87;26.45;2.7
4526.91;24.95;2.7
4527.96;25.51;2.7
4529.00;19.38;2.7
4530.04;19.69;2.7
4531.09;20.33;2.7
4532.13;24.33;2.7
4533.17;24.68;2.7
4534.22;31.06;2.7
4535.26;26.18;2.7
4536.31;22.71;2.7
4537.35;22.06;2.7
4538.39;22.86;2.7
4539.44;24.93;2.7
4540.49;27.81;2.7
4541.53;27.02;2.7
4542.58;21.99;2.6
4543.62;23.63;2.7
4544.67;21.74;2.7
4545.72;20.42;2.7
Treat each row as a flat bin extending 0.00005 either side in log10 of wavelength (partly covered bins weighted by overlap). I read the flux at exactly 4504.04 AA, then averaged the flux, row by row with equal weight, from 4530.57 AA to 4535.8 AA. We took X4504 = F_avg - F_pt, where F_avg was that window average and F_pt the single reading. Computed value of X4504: -11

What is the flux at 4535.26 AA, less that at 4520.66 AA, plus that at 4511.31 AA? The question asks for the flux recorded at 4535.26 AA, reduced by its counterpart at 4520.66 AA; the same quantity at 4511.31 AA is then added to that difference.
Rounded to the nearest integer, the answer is 34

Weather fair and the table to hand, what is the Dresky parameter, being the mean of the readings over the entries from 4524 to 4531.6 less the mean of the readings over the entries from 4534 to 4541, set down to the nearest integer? -2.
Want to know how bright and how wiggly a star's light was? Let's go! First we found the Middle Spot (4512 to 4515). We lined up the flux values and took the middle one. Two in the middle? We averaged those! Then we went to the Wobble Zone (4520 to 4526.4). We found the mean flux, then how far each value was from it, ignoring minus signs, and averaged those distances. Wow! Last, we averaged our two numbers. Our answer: 14.9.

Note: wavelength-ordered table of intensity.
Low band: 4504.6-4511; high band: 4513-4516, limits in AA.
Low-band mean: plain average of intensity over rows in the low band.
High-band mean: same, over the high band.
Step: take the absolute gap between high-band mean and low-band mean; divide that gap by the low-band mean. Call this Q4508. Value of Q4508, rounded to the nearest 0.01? 0.12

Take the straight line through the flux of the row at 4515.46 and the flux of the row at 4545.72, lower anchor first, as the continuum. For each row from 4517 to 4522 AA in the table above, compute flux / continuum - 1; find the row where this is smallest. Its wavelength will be 4520.66 AA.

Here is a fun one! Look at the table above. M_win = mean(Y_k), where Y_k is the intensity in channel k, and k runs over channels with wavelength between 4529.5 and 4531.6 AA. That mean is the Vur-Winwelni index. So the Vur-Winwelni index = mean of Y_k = 20.0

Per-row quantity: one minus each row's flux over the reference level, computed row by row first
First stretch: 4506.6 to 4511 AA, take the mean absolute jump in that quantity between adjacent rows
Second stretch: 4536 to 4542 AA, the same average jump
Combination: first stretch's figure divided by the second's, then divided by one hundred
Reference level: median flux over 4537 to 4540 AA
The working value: 0.0182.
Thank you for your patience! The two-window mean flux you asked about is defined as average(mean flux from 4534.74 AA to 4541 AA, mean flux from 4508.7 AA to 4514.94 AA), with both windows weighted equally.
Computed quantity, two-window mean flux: 27.1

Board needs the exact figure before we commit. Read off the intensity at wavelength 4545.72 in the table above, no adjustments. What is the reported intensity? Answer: 20.42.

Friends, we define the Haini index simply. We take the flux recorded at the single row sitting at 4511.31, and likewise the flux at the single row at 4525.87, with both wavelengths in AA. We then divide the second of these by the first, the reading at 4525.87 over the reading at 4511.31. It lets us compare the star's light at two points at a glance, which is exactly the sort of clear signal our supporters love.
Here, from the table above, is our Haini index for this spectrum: 0.88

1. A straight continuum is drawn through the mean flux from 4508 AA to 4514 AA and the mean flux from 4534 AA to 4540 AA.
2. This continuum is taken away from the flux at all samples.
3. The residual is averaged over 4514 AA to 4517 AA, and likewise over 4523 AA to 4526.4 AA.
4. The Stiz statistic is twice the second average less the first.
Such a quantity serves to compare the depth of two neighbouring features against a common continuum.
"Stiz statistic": -1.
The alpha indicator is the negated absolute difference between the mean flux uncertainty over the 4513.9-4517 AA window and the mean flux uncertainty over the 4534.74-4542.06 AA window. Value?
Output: -0.067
